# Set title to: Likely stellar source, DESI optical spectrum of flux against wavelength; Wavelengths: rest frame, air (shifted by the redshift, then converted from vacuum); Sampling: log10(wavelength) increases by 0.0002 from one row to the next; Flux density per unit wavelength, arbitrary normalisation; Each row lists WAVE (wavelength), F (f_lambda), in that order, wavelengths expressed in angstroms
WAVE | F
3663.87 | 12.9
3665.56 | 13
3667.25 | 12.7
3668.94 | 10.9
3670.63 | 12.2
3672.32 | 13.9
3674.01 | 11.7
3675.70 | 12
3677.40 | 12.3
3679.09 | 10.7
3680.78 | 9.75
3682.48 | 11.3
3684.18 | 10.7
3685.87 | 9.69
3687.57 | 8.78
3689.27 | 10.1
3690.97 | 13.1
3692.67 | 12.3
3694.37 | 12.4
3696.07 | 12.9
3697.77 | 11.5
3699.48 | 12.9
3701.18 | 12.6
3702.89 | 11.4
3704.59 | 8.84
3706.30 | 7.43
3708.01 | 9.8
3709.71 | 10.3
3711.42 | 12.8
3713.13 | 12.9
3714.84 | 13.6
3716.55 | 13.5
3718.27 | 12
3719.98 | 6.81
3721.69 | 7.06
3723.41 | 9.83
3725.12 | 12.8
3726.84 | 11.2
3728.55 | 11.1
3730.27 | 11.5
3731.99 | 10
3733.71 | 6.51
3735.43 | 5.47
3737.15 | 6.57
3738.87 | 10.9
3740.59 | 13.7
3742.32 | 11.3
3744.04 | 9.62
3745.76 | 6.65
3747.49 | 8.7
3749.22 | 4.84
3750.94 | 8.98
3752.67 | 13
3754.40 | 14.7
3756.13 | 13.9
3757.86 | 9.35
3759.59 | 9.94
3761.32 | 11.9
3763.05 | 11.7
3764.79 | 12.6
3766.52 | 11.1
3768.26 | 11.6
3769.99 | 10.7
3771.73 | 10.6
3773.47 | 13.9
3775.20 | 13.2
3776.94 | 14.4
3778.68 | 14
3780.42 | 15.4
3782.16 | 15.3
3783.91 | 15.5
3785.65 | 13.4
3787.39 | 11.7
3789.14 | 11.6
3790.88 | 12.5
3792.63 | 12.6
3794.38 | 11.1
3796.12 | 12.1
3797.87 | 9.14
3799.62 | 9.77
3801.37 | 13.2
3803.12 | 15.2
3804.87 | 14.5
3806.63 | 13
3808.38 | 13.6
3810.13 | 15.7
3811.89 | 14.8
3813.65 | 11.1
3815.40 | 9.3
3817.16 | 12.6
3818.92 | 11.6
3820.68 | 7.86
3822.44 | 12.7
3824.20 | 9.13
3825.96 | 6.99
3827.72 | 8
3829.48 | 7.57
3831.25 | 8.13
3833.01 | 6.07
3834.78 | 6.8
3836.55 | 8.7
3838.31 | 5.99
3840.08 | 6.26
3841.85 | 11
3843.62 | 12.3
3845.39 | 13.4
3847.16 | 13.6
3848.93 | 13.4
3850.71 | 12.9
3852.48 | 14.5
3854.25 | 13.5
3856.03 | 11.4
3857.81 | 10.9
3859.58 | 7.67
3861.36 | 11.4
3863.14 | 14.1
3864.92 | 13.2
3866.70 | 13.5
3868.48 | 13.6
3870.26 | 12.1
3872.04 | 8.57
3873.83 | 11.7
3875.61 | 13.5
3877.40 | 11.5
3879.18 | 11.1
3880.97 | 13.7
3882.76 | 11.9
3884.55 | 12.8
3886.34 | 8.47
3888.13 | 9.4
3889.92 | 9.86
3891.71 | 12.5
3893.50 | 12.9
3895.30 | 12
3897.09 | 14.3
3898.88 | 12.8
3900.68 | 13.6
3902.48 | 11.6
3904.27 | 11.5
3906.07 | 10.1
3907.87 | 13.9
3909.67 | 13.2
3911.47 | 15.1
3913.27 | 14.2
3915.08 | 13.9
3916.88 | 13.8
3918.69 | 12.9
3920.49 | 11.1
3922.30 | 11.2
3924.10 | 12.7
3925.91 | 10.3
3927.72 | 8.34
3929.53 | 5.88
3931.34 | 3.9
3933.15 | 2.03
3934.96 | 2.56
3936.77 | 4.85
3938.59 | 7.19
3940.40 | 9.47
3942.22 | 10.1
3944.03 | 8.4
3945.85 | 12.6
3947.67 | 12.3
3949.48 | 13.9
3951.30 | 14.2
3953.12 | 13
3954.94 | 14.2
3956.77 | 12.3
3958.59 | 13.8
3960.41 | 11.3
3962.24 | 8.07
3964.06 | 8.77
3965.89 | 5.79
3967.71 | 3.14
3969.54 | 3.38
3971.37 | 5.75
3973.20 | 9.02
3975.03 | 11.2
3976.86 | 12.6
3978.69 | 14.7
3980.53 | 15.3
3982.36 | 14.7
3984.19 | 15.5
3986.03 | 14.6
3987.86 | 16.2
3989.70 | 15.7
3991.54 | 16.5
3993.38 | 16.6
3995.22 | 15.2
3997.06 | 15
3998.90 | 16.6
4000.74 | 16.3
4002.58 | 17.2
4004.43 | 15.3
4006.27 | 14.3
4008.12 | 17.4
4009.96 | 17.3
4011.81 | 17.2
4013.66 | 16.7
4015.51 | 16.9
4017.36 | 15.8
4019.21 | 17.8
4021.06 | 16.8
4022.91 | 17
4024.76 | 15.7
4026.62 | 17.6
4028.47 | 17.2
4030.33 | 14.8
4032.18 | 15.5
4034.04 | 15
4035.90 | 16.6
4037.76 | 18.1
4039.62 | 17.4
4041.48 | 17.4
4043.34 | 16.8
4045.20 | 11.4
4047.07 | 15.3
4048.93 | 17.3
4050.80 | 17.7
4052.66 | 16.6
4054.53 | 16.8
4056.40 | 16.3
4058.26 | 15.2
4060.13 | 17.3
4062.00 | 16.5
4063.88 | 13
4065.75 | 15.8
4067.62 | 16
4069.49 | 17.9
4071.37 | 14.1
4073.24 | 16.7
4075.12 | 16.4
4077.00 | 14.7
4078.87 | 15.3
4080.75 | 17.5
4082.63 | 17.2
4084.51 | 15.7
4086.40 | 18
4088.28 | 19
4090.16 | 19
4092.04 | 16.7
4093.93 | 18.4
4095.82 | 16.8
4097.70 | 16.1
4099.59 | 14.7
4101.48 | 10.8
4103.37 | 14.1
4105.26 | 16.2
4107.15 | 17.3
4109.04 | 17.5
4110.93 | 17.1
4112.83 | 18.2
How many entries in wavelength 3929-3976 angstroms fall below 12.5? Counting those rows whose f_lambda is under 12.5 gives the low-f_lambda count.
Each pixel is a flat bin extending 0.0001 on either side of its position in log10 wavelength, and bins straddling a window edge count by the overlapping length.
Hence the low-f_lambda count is 20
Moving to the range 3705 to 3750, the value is 20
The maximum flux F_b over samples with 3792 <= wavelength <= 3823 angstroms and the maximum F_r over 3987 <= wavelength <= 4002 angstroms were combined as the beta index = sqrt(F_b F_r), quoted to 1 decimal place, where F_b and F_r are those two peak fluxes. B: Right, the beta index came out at 16.1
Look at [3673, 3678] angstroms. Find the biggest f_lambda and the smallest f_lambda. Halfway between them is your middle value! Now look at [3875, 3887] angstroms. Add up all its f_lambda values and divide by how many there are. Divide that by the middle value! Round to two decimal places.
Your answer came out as 0.99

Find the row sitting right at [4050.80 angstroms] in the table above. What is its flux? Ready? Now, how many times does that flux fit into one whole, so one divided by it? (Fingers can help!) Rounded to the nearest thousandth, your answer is 0.056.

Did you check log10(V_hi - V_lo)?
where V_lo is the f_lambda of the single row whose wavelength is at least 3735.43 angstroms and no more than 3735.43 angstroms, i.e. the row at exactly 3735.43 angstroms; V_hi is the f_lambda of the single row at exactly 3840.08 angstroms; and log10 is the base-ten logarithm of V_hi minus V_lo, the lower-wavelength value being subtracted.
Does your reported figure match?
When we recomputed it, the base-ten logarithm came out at -0.1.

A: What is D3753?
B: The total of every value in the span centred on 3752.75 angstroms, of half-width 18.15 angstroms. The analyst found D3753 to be 217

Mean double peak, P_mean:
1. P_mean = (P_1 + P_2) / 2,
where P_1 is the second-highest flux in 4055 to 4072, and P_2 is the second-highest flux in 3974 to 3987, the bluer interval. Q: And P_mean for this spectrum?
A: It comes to 16.3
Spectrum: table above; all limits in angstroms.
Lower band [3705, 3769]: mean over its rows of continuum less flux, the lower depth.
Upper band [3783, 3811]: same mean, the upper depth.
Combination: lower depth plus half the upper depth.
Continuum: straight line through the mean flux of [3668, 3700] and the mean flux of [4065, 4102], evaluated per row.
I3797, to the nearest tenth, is 1.8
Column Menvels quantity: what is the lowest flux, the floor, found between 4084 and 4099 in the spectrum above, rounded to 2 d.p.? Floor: 15.70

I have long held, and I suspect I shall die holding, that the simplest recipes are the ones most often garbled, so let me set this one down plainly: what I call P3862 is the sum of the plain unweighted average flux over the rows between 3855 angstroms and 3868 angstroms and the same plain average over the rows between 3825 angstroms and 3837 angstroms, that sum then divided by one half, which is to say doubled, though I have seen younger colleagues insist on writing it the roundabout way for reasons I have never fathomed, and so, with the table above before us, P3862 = 38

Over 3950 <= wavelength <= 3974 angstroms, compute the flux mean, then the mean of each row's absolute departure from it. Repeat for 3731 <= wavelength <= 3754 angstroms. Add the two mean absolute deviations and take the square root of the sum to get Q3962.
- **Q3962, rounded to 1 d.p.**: 2.4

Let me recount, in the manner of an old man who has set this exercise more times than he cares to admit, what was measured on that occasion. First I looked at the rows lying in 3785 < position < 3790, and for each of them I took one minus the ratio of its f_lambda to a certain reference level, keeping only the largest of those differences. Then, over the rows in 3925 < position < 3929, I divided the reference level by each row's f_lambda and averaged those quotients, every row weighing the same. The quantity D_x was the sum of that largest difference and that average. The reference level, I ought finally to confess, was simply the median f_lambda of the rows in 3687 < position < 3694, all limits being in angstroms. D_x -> 1.2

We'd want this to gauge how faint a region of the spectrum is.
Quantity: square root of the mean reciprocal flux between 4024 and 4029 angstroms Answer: 0.244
